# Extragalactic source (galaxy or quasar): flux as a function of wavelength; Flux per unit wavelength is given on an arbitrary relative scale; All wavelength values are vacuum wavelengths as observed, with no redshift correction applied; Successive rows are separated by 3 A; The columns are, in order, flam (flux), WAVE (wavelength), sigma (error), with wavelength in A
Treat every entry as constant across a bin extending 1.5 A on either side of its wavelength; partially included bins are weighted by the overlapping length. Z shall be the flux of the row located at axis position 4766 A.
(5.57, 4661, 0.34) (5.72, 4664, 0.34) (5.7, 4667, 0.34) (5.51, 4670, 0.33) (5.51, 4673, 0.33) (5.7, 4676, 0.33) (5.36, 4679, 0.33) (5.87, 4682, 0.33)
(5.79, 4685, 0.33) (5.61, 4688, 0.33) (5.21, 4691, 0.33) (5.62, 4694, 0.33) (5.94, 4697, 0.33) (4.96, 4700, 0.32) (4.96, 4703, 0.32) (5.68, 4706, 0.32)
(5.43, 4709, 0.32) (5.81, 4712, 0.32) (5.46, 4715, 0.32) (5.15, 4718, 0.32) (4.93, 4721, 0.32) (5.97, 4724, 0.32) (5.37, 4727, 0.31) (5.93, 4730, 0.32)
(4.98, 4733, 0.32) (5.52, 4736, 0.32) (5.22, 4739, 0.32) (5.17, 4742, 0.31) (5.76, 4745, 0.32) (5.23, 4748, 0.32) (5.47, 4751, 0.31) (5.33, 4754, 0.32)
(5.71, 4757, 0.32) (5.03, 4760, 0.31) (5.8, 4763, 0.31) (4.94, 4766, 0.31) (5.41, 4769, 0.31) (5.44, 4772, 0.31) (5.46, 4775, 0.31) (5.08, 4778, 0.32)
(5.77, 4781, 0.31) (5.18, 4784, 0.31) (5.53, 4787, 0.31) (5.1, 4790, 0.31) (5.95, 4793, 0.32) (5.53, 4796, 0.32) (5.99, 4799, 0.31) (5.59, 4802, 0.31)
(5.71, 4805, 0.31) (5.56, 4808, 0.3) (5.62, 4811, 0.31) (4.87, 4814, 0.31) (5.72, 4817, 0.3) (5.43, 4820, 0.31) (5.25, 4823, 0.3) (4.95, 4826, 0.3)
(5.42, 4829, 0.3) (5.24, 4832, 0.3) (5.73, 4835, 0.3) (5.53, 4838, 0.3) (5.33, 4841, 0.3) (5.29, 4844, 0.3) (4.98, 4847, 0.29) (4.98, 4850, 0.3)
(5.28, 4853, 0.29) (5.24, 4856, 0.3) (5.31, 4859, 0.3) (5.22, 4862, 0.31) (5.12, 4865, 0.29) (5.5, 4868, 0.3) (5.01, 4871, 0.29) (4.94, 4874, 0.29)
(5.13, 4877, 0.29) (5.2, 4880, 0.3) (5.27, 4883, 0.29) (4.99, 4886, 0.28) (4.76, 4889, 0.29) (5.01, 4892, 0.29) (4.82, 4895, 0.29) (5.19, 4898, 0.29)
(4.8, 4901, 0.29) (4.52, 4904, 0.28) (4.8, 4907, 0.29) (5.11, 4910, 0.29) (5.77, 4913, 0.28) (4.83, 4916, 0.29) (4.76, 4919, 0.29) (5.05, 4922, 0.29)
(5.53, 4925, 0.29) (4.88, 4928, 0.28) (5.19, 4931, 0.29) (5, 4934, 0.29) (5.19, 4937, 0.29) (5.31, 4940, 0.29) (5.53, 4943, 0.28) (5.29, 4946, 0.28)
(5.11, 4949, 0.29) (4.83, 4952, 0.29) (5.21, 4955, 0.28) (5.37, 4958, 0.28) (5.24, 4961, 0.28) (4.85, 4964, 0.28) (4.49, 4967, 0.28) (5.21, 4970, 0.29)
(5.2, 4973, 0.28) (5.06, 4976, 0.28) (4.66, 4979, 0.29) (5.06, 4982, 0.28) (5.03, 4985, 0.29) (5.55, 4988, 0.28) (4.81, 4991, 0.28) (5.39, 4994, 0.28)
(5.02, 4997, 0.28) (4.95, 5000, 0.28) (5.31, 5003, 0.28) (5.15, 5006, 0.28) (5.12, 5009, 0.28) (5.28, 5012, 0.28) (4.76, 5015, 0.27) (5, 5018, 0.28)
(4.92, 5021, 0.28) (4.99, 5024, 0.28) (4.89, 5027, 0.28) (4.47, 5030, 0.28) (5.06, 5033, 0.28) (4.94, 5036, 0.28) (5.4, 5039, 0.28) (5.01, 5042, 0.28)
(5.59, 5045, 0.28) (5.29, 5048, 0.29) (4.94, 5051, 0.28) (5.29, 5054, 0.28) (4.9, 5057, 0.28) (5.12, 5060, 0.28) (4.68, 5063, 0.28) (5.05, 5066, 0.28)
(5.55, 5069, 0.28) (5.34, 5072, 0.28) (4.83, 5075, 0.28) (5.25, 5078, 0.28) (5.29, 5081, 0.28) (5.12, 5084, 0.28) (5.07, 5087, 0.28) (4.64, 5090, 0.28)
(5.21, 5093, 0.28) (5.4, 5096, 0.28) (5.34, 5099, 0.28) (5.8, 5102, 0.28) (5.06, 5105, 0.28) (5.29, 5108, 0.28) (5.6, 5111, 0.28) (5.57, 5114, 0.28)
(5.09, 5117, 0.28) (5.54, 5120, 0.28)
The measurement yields 4.94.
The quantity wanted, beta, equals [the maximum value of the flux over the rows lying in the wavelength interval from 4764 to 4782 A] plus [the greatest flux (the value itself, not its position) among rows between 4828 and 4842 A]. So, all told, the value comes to 11.5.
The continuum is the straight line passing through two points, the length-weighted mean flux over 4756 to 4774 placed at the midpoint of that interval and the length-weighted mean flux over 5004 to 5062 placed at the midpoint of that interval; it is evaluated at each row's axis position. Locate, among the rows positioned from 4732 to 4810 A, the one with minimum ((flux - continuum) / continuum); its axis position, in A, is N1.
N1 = 4766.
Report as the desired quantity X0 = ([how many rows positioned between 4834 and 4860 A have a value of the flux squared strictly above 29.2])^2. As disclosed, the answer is 4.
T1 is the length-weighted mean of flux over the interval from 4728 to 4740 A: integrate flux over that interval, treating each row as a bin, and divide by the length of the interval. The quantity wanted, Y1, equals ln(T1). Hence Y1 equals 1.690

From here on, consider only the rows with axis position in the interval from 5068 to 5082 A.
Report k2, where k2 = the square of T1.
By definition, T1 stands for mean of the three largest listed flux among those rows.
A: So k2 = 29.1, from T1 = 5.39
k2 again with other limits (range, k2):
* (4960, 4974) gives 27.2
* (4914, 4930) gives 26.6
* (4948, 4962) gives 27.8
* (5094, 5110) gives 30.4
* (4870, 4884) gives 27.0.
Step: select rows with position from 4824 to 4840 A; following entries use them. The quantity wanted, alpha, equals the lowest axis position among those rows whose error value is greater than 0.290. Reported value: 4826 A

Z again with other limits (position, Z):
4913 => 5.77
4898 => 5.19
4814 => 4.87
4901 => 4.8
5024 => 4.99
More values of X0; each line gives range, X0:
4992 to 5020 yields 0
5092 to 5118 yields 9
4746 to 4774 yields 25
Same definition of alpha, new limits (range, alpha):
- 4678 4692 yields 4679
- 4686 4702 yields 4688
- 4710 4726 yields 4712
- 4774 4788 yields 4775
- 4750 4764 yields 4751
